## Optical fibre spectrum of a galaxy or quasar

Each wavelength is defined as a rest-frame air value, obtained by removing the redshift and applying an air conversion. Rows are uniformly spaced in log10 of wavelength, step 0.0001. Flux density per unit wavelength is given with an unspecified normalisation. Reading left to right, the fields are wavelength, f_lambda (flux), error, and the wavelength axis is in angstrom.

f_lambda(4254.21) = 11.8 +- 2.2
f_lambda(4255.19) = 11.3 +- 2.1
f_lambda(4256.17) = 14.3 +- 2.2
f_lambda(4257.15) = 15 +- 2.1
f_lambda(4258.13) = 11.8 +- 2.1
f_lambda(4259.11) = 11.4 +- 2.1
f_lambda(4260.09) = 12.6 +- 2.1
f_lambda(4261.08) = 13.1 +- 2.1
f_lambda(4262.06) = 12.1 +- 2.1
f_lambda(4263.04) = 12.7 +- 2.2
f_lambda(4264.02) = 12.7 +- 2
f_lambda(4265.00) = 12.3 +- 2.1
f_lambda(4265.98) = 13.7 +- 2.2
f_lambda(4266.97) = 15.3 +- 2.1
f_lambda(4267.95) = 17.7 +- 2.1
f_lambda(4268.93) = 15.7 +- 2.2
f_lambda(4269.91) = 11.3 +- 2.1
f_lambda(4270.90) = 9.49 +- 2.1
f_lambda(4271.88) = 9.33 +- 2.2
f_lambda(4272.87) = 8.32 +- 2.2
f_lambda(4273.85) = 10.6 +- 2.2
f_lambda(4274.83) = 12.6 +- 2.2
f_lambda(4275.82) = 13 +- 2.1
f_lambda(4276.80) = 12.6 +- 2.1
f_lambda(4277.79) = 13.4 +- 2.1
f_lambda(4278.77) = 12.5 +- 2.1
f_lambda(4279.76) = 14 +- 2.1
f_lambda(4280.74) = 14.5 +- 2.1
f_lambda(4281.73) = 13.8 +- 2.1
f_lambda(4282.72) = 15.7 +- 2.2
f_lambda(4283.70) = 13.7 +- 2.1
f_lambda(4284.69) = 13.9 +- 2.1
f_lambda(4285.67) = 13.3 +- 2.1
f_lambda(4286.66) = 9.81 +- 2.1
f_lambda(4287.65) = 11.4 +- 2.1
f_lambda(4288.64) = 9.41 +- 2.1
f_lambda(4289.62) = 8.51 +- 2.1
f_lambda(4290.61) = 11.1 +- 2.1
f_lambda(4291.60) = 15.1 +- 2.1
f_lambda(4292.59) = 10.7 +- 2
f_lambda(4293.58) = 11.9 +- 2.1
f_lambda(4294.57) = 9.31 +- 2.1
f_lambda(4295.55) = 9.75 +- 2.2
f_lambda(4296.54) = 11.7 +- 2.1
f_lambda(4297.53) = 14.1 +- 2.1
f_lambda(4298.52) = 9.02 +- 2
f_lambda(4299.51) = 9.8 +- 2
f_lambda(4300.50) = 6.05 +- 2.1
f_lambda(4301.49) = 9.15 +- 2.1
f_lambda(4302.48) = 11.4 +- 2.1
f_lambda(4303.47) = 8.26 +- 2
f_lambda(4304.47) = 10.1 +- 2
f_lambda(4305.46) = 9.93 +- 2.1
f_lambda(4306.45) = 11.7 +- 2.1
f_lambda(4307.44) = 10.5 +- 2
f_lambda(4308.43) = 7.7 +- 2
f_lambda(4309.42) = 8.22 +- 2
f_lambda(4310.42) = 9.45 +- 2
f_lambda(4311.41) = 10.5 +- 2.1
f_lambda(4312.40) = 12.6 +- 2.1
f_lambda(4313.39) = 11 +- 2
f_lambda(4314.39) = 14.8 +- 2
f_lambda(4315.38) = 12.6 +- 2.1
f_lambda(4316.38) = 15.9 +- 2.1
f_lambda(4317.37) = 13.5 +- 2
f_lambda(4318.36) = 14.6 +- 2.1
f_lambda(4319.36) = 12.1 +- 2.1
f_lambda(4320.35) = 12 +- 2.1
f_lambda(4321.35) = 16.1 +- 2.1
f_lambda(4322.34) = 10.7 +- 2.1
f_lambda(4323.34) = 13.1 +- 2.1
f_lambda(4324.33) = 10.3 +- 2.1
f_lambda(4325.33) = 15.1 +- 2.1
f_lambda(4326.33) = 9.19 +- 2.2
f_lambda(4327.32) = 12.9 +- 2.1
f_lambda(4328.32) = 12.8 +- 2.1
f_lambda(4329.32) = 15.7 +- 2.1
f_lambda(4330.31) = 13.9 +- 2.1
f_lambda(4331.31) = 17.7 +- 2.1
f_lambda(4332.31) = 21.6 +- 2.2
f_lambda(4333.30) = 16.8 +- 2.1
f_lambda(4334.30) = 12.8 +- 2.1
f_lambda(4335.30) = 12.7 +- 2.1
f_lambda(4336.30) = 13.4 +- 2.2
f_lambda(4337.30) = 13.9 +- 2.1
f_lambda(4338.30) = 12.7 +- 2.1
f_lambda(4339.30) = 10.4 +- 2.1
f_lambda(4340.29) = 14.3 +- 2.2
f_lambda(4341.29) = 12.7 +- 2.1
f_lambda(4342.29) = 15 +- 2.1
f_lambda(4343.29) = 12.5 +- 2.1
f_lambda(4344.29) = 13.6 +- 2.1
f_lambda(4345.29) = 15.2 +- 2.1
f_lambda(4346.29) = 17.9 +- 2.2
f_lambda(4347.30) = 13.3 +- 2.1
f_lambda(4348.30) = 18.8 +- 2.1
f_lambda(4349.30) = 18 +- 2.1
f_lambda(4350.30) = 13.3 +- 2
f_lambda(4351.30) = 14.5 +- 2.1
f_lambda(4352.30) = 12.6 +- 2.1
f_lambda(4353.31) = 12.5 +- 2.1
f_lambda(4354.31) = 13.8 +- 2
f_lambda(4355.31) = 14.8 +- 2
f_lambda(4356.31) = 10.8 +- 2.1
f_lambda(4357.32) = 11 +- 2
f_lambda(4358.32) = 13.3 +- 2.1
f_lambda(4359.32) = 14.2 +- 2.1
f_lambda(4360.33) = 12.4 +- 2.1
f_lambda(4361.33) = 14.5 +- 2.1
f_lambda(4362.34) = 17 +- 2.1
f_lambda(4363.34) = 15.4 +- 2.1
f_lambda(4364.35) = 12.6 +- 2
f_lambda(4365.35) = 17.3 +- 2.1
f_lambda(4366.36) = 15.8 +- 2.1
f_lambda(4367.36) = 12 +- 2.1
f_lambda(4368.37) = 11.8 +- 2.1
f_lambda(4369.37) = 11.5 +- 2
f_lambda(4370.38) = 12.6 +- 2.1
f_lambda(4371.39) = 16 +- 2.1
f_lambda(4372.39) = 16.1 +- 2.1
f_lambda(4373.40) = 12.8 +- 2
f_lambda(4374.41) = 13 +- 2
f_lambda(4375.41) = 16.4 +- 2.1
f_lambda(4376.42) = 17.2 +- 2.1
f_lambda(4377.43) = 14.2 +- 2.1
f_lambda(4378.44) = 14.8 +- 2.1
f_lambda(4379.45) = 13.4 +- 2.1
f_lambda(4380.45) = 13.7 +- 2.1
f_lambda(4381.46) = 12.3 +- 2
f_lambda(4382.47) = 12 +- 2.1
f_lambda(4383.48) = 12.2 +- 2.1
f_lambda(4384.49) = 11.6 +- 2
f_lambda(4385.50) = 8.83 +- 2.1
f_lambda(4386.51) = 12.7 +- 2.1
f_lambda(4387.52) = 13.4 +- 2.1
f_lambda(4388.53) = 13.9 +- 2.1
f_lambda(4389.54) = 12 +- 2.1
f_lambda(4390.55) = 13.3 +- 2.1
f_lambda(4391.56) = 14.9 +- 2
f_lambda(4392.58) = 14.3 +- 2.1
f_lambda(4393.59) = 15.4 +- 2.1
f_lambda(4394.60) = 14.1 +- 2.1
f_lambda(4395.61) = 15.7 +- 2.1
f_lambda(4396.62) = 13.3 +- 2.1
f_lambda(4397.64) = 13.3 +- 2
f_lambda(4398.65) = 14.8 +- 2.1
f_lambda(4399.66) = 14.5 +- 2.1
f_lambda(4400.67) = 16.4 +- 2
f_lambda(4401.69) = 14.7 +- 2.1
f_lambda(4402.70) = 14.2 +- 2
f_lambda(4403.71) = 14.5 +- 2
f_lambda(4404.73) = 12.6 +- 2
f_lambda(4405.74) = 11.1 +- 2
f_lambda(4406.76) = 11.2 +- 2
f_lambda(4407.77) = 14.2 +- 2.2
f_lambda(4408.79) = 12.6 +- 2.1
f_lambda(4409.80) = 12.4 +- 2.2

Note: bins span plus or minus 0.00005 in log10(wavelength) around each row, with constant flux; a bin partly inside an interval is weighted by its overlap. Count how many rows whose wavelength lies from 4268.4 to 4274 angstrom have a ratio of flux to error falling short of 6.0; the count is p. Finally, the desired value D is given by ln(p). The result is 1.6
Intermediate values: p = 5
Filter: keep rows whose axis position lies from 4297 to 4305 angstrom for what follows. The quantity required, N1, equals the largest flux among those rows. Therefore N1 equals 14.1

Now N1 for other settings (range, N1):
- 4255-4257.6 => 15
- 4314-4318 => 15.9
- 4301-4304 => 11.4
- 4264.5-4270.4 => 17.7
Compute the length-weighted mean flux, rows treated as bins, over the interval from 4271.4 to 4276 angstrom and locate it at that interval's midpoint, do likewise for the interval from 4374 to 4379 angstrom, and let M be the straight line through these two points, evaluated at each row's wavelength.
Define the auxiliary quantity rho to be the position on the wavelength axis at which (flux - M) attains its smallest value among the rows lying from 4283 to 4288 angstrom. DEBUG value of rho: 4286.66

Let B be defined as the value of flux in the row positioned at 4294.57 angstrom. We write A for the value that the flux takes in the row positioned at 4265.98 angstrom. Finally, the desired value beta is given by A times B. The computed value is 128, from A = 13.7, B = 9.31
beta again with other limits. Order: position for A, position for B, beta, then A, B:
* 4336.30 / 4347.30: 178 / 13.4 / 13.3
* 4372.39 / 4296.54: 188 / 16.1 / 11.7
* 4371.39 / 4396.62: 213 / 16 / 13.3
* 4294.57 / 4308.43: 72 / 9.31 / 7.7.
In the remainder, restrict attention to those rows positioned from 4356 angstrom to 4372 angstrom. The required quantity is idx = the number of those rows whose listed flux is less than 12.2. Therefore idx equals 5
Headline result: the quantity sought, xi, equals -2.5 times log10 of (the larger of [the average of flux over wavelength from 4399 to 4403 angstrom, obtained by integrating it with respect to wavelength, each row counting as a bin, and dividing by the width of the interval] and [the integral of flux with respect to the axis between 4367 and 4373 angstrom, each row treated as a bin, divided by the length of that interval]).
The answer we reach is -2.940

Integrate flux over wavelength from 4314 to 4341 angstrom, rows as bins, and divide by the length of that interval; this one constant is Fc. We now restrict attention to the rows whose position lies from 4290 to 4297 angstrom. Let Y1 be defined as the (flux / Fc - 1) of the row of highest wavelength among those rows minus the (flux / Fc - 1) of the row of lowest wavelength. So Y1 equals 0.0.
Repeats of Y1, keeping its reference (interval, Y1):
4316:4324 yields -0.2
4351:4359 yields -0.1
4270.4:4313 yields 0.2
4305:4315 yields 0.4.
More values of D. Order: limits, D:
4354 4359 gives 0.7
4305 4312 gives 1.9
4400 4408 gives 0.7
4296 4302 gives 1.6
